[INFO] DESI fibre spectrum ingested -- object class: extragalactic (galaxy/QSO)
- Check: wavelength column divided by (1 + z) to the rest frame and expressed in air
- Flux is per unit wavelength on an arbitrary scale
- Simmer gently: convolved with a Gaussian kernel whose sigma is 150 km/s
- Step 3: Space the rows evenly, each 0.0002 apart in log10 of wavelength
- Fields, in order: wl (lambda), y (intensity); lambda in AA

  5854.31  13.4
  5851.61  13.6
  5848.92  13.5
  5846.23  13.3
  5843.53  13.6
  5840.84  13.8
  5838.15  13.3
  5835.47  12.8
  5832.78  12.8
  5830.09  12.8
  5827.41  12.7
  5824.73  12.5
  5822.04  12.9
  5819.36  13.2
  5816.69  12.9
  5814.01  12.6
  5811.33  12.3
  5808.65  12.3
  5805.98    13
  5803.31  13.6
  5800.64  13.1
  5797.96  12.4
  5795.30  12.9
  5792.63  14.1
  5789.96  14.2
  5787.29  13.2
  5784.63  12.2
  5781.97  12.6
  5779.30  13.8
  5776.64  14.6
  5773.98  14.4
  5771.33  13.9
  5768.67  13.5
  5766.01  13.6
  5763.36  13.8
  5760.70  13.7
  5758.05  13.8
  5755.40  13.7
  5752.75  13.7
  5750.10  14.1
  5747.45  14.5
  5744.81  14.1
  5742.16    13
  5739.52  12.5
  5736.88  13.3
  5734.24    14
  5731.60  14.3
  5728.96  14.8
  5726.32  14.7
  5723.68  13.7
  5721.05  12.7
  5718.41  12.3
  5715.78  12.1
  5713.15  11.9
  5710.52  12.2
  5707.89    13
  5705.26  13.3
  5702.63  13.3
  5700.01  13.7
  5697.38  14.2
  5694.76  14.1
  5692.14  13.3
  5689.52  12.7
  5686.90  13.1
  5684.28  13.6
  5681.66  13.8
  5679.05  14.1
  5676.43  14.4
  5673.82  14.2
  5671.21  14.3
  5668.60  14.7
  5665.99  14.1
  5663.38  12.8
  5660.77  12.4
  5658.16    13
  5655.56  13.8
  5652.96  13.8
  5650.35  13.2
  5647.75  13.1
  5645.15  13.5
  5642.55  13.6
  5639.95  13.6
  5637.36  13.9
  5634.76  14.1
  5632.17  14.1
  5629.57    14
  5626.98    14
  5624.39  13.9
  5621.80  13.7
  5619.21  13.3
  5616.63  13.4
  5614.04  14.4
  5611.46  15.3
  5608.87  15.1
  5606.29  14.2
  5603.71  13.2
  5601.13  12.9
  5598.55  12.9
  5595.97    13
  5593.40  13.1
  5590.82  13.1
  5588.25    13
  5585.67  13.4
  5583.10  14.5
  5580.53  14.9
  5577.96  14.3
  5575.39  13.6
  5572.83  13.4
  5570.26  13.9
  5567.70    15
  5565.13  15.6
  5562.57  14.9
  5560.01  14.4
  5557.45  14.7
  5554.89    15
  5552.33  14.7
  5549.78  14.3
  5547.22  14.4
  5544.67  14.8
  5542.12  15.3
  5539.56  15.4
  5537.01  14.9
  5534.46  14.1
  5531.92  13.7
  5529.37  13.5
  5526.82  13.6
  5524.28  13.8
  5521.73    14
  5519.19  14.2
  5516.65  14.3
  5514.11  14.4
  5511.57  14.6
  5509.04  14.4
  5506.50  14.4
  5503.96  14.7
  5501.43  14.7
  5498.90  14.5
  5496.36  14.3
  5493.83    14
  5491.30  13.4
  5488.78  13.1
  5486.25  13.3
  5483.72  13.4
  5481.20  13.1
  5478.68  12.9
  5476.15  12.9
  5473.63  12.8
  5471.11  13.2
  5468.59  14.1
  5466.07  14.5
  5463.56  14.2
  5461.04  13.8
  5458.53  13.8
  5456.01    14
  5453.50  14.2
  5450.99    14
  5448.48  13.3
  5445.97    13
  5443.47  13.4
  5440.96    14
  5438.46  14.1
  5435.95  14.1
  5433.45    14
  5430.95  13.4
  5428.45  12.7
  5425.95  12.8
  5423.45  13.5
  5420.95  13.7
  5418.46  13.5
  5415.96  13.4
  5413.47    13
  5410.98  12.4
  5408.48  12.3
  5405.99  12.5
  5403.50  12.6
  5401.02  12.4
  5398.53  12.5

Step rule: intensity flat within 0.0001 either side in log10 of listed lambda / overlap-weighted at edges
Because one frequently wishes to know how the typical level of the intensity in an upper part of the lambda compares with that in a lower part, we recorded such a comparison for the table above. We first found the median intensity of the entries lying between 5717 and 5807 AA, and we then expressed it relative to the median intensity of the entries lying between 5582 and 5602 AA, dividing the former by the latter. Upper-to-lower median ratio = 1.05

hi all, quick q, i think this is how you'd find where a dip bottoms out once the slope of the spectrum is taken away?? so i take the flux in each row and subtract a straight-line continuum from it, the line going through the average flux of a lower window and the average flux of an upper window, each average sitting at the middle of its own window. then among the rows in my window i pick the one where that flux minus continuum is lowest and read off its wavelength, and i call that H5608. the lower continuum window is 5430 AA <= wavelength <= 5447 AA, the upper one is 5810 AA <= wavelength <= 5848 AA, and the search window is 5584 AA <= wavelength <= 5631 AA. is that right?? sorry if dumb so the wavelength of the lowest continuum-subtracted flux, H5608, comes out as 5598.55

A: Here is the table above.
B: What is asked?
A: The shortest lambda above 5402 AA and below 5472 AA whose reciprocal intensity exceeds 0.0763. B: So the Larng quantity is 5403.50 AA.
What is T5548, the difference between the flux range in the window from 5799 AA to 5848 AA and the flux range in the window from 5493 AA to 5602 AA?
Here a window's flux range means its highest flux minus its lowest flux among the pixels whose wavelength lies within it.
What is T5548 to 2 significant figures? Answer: -1.2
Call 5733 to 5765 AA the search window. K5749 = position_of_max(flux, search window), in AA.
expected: 5747.45 AA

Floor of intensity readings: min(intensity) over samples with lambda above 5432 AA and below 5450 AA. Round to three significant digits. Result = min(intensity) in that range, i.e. 13.0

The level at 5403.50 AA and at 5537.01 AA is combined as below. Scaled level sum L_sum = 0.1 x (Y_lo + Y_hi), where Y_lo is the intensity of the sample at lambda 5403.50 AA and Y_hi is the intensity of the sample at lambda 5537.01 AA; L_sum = 2.75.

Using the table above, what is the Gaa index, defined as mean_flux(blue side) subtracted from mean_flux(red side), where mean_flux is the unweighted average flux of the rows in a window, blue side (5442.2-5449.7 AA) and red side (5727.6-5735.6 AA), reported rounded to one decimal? 1.1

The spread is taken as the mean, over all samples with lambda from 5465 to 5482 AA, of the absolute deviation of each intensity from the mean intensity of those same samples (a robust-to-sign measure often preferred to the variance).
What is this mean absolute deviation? 0.54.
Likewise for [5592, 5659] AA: 0.48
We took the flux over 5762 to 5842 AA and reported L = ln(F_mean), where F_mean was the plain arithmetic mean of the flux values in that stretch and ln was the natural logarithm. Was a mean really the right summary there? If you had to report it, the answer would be 2.58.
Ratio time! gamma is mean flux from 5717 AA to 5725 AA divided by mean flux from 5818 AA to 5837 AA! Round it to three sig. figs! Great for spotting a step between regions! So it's 1.01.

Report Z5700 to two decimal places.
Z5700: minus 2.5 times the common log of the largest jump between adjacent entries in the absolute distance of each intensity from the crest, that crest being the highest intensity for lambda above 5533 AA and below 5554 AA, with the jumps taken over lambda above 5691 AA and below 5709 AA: 0.24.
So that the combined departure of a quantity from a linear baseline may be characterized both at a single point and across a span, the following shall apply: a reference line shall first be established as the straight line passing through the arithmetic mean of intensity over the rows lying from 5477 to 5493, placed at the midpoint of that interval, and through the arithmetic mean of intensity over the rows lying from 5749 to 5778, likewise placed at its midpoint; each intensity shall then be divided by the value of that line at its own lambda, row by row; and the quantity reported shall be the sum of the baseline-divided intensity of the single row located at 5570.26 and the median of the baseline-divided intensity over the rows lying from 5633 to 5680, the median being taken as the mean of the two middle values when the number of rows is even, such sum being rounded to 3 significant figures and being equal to 2.05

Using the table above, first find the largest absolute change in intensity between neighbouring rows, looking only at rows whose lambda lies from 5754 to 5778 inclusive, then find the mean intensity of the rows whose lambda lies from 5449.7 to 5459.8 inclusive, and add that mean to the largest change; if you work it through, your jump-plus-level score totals 14.50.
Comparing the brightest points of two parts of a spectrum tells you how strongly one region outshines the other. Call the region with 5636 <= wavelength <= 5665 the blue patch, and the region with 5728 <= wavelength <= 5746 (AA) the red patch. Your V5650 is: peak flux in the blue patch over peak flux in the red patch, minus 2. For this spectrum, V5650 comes -1.06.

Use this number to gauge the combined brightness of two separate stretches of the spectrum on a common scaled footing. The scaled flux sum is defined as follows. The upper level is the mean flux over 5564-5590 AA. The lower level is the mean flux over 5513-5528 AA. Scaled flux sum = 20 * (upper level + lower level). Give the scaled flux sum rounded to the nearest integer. 564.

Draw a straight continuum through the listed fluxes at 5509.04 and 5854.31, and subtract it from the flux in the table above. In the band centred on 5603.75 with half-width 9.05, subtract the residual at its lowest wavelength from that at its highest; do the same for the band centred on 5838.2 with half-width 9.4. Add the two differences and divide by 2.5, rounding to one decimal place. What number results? 1.2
